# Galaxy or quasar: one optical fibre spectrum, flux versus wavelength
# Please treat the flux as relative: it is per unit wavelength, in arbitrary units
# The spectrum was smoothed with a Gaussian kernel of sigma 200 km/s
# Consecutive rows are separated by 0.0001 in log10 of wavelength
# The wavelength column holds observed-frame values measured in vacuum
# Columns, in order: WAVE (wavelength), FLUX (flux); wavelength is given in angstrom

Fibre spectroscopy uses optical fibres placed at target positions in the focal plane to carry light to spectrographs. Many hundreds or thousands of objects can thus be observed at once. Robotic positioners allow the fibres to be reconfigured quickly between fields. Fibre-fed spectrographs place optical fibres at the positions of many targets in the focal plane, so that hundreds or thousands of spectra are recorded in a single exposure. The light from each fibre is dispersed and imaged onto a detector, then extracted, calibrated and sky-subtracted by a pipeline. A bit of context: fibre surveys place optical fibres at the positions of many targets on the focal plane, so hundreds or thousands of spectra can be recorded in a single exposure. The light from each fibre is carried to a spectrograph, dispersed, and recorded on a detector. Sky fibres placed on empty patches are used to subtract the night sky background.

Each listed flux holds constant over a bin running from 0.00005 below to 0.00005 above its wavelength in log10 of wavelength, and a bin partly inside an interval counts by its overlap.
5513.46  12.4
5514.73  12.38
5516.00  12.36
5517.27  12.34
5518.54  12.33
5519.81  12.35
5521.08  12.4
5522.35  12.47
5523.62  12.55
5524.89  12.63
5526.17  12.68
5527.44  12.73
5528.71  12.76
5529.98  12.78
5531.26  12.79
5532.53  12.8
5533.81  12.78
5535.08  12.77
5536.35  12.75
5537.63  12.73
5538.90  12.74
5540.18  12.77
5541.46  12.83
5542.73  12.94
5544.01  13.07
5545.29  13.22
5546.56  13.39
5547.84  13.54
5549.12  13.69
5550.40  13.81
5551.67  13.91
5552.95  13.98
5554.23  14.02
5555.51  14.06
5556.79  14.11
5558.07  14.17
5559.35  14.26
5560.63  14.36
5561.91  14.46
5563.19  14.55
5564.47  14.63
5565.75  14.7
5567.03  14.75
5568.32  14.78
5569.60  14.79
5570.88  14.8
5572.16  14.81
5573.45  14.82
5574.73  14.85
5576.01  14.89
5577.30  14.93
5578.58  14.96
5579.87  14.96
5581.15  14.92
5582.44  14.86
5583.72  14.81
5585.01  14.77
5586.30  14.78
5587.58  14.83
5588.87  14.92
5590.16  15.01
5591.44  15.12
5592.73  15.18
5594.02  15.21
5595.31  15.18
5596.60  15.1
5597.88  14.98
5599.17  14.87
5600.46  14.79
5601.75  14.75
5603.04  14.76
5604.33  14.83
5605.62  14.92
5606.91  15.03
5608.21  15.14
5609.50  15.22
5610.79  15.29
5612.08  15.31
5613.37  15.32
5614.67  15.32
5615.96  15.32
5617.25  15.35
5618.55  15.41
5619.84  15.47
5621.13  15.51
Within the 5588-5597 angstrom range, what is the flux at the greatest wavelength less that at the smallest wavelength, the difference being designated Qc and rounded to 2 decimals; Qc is 0.18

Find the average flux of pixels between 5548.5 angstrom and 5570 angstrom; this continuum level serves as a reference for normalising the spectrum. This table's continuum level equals 14.3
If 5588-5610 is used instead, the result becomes 15.0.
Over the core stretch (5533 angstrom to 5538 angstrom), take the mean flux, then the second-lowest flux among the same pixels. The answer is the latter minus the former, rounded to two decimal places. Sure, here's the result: -0.01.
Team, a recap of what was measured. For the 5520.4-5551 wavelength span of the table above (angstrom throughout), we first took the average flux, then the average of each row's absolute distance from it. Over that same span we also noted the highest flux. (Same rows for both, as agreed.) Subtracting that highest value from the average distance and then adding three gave -10.5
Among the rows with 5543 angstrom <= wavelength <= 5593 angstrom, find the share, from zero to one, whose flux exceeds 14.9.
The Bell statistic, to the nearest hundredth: 0.21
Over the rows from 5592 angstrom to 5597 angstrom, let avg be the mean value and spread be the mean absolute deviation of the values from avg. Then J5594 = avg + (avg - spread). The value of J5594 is 30.3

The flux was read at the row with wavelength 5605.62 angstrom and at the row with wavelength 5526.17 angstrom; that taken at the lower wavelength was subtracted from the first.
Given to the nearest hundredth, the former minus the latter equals 2.24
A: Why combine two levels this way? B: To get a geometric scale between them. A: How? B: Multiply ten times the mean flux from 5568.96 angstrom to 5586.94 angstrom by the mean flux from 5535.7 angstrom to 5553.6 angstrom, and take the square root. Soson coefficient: 44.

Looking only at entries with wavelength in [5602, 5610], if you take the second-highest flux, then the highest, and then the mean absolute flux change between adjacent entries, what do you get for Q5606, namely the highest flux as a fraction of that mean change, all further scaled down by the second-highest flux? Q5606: 11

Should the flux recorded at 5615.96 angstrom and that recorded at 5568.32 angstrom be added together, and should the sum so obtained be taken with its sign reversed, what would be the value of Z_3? -30.1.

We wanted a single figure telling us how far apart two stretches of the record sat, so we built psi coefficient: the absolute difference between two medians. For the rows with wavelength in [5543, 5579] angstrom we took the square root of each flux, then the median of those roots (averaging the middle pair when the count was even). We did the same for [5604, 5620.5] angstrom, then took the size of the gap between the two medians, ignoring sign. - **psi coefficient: 0.12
